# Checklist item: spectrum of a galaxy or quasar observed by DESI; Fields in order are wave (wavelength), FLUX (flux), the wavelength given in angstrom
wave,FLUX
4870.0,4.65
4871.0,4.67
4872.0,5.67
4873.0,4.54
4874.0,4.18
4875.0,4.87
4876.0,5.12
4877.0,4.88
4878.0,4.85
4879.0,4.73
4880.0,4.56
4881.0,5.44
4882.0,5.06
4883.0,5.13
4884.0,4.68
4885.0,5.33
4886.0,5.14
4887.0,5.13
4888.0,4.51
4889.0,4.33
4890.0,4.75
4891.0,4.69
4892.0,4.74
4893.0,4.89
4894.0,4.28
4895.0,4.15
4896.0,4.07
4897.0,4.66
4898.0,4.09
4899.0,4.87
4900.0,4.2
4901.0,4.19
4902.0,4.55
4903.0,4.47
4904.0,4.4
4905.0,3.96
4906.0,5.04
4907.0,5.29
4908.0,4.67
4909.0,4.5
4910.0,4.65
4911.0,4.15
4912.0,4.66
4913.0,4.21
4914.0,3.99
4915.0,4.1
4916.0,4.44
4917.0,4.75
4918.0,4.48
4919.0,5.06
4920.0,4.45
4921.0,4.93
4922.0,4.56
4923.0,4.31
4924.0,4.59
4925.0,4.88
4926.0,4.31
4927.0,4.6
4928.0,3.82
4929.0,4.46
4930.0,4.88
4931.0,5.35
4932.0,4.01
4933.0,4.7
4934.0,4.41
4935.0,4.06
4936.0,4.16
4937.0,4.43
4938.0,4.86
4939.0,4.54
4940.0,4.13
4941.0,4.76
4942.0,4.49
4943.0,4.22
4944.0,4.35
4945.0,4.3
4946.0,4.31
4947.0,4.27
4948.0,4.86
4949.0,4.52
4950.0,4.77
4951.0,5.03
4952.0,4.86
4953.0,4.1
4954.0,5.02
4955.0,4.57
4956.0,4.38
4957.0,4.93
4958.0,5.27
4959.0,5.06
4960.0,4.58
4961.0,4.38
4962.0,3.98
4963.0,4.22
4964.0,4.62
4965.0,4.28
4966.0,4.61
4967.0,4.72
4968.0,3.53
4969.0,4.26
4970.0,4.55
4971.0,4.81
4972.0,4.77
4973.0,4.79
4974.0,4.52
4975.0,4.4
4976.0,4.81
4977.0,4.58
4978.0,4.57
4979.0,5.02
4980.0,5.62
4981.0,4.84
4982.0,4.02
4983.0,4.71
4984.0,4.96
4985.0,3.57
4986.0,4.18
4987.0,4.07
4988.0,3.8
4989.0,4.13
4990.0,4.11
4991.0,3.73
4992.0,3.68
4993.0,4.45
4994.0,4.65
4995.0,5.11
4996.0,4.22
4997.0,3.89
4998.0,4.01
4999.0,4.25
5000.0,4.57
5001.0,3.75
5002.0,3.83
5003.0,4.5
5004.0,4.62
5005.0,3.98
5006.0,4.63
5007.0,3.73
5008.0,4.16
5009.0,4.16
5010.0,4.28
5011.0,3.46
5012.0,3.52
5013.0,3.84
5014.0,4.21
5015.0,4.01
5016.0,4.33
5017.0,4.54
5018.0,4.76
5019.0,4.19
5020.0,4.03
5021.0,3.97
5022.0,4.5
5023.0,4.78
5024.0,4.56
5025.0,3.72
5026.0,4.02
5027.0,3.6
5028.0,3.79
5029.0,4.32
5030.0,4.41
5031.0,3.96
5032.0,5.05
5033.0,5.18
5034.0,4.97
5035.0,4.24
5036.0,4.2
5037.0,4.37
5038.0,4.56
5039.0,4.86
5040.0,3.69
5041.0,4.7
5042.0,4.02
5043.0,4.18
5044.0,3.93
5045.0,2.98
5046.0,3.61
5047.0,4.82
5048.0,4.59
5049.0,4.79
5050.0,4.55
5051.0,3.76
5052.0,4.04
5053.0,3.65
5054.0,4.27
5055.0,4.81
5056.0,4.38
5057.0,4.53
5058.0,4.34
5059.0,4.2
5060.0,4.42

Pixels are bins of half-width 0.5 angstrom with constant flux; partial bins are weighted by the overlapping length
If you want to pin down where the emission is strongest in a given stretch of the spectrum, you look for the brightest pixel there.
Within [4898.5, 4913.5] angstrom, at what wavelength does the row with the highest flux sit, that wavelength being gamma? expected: 4907.0 angstrom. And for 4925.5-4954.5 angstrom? 4931.0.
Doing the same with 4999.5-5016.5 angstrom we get 5006.0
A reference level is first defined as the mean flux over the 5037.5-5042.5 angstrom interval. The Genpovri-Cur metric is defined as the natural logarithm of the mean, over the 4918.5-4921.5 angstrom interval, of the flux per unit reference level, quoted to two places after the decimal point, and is 0.10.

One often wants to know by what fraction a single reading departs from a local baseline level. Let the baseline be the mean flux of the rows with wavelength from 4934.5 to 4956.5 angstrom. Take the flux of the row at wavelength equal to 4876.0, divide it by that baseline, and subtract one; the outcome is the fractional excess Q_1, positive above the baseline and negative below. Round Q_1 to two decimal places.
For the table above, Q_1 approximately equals 0.14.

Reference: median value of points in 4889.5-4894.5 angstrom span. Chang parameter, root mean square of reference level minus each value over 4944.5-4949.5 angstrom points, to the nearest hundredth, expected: 0.36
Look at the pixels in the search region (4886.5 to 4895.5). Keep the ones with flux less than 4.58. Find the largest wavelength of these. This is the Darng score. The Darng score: 4895.0 angstrom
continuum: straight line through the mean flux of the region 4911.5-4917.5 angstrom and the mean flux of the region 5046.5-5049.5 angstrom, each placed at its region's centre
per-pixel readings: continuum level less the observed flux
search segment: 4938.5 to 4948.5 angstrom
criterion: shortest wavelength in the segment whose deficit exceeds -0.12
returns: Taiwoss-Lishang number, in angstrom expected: 4939.0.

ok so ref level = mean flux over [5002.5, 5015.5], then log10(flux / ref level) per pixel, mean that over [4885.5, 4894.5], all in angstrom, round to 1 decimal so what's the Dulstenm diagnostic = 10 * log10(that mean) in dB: -12.1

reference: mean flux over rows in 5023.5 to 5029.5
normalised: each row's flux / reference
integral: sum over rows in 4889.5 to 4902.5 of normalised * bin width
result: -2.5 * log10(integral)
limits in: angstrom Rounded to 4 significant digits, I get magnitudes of -2.905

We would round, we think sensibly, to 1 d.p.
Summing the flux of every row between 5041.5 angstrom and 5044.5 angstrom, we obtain 12.1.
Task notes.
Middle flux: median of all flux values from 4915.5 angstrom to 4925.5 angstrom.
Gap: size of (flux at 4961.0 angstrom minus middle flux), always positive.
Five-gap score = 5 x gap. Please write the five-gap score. 1.0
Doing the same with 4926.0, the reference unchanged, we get 1.3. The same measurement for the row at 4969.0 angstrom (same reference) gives 1.6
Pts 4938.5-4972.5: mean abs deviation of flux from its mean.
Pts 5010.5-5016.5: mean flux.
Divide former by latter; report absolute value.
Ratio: 0.072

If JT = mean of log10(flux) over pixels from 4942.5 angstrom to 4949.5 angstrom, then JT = 0.643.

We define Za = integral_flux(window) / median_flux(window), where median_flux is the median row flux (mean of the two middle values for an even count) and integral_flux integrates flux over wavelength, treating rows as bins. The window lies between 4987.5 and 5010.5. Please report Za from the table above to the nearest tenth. 23.1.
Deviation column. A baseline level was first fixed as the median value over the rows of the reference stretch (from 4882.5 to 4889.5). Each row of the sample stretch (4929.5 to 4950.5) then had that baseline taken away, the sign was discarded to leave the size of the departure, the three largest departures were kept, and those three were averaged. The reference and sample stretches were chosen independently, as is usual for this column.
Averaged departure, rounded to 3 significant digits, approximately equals 1.06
